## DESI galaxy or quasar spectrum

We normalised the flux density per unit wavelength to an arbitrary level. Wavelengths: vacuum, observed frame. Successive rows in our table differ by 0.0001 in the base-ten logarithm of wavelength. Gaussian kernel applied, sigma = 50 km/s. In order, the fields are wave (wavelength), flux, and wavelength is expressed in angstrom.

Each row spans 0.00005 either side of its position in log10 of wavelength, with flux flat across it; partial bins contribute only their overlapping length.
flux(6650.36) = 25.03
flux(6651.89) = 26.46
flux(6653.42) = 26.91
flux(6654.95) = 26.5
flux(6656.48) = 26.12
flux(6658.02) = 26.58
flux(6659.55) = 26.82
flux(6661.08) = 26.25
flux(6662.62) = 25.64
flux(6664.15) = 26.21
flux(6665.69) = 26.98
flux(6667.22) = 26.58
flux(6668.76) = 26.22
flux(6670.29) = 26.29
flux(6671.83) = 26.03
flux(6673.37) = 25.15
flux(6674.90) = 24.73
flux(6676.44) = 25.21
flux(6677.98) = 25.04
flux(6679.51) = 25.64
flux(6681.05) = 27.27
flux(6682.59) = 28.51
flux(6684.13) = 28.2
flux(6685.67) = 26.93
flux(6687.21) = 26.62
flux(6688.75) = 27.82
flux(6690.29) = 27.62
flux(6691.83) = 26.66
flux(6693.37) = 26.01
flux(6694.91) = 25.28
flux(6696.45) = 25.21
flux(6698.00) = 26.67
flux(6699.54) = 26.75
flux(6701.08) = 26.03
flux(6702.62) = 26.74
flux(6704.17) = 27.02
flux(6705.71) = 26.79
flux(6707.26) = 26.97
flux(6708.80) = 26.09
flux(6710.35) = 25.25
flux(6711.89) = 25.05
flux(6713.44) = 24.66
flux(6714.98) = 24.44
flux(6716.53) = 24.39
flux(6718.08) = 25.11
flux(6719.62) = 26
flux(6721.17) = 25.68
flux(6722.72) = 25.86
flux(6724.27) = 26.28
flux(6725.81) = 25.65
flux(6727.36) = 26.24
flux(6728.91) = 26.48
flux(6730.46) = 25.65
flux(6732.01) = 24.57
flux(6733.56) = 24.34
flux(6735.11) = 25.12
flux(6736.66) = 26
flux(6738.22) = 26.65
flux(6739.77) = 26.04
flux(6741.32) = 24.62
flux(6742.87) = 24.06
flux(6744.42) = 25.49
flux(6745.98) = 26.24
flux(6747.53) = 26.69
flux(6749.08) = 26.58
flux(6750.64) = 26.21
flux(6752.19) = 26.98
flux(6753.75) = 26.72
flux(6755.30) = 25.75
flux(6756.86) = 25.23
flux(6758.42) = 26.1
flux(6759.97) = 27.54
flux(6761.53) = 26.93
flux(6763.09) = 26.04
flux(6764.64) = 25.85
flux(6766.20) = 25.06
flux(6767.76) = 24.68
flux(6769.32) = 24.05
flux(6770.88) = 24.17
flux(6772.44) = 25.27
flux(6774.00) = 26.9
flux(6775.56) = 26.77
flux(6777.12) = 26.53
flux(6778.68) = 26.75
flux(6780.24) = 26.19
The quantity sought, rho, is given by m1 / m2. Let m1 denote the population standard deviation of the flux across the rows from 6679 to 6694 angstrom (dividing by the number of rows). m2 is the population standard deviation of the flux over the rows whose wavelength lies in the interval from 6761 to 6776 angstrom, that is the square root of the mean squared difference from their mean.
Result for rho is 0.8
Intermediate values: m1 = 0.88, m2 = 1.04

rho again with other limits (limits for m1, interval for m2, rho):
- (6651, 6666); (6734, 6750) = 0.5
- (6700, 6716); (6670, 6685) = 0.7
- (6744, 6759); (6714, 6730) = 0.8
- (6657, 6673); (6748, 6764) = 0.6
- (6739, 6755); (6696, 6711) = 1.4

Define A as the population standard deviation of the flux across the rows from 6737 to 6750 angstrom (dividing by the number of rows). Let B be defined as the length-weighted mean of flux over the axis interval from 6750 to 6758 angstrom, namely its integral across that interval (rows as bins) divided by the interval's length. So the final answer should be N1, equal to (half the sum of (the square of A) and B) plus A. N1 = 14.4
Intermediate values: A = 0.93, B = 26.2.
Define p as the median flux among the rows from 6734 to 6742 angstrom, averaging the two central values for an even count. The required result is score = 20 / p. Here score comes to 0.769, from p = 26.0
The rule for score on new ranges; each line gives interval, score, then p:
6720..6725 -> 0.773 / 25.9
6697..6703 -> 0.749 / 26.7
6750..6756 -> 0.756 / 26.5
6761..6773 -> 0.795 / 25.2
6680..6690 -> 0.726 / 27.5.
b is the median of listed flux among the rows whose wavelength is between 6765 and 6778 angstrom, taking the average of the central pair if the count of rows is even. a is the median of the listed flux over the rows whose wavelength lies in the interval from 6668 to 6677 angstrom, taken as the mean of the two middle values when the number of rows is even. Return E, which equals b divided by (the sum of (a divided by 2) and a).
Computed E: 0.655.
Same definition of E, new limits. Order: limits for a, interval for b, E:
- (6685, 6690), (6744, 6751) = 0.650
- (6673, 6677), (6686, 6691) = 0.732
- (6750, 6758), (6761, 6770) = 0.647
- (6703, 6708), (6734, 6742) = 0.643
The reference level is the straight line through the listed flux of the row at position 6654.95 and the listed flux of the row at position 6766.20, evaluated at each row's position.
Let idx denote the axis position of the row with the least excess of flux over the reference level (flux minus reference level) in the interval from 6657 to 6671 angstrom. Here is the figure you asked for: 6662.62 angstrom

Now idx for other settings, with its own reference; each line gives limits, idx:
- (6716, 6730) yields 6716.53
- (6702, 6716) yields 6714.98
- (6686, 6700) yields 6696.45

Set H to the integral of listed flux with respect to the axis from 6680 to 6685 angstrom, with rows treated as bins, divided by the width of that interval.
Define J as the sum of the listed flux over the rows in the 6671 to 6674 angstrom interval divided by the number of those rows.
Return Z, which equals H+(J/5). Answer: 32.9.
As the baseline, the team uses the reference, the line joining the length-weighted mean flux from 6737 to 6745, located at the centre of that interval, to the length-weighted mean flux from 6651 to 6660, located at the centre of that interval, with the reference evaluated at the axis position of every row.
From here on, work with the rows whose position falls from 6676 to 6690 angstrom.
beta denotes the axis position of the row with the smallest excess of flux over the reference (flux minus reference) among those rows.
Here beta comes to 6677.98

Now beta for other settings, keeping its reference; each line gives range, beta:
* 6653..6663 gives 6662.62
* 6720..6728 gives 6721.17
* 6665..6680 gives 6674.90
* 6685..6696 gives 6694.91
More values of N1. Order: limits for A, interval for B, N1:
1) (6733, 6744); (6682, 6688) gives 15.1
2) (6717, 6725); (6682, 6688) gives 14.2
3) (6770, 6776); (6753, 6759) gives 14.7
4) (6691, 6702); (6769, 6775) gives 13.4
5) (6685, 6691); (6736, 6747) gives 13.4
